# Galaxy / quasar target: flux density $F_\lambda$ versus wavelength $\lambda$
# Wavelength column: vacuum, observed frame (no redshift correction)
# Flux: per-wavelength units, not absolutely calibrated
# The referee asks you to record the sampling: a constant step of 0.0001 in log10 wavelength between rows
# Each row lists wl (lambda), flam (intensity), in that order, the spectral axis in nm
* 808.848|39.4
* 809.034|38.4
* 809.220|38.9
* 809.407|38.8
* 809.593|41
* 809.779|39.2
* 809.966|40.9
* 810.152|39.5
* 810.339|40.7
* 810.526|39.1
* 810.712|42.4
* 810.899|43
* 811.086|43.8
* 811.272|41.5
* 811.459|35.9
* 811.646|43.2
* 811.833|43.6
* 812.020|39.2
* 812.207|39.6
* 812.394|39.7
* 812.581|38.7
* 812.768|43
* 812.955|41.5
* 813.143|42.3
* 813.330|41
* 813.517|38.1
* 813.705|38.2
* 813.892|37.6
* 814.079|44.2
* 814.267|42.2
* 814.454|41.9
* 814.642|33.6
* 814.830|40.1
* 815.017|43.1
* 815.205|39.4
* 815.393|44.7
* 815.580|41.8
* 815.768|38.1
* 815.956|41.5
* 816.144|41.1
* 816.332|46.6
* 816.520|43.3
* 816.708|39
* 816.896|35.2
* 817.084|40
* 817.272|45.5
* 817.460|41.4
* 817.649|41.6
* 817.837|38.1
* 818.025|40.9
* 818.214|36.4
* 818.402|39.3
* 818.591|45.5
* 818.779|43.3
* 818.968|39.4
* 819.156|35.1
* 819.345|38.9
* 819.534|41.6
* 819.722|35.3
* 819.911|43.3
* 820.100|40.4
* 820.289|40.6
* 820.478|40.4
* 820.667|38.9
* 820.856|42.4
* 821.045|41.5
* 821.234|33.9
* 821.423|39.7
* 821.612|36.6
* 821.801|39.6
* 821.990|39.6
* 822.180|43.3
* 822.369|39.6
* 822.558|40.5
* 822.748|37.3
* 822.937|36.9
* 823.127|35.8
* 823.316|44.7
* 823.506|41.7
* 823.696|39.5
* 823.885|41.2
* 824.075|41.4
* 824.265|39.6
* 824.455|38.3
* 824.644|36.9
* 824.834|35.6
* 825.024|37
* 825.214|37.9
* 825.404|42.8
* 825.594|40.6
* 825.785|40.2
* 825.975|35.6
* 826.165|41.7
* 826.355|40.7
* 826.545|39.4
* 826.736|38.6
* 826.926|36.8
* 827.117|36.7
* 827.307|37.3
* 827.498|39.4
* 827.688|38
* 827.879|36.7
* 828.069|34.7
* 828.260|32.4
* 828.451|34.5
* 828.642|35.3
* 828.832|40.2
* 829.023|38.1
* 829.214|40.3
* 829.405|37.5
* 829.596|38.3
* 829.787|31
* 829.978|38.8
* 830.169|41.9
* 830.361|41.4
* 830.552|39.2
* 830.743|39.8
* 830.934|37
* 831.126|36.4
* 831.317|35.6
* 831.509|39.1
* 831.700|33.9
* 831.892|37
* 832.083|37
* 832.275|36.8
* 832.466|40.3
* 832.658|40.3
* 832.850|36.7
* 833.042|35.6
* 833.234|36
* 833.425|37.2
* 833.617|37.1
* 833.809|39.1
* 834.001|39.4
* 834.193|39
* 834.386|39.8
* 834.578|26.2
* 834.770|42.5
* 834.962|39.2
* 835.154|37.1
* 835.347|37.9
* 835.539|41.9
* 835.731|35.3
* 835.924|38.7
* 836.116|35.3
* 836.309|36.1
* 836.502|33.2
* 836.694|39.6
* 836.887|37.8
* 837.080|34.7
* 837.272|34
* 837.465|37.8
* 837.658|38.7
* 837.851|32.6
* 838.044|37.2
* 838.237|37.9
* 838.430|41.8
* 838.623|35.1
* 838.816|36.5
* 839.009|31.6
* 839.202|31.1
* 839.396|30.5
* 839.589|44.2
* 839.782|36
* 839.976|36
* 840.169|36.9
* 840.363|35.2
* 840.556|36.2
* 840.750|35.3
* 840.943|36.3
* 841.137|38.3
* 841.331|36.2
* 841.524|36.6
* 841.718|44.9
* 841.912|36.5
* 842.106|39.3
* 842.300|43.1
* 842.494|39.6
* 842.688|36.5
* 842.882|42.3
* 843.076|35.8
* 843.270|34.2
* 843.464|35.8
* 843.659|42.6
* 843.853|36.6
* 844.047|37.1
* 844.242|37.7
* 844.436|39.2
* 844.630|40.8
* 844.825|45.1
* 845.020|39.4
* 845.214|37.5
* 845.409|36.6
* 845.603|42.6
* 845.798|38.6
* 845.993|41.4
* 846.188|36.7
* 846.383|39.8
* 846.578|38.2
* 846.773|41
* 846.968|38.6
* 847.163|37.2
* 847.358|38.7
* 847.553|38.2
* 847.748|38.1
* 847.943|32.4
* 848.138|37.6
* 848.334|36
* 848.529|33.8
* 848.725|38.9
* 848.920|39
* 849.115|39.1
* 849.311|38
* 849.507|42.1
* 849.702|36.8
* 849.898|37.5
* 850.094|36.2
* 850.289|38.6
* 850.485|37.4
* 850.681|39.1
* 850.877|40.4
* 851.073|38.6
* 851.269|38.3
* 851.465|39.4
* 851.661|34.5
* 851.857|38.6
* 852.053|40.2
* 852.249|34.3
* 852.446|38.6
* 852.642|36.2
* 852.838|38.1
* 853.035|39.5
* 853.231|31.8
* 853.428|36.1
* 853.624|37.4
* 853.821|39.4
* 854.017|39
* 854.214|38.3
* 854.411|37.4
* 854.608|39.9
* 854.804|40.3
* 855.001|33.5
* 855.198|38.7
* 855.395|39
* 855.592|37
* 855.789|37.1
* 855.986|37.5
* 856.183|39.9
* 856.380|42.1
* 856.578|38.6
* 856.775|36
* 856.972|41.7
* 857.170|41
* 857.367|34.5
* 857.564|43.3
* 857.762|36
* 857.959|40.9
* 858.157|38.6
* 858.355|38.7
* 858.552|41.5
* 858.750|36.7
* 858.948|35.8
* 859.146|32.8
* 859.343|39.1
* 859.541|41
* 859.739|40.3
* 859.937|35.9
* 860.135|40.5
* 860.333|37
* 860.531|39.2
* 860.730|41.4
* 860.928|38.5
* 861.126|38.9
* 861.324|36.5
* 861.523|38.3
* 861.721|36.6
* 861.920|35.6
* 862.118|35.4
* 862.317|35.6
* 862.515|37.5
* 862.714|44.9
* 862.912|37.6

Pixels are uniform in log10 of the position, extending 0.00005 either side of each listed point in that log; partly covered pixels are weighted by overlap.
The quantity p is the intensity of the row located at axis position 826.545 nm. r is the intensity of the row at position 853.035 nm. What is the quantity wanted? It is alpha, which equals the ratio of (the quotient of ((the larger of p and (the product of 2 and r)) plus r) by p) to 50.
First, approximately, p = 39.4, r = 39.5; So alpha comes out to 0.0602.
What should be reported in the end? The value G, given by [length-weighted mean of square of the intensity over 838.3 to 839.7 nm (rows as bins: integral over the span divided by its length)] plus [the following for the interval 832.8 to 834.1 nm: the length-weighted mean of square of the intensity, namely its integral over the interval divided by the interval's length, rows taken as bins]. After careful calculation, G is 2708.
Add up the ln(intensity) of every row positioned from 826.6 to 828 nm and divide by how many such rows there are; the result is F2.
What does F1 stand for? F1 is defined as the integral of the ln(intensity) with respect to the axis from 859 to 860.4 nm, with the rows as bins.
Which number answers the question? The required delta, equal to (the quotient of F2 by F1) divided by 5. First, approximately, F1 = 5.09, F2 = 3.63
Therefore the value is 0.142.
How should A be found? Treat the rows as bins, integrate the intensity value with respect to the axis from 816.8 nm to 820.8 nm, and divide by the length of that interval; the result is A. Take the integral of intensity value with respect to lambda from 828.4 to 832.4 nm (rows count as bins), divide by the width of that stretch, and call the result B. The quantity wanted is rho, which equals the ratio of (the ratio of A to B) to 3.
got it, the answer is 0.355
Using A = 40.1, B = 37.6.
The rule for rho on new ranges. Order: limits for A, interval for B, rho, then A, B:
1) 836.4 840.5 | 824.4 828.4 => 0.317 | 36.1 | 37.9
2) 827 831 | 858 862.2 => 0.329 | 37.6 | 38.1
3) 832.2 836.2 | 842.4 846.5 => 0.324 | 37.7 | 38.8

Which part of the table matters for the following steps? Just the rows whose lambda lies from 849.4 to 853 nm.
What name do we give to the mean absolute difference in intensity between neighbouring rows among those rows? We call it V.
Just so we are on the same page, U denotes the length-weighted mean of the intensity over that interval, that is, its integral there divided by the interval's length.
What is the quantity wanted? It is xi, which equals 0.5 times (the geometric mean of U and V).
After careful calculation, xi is 4.86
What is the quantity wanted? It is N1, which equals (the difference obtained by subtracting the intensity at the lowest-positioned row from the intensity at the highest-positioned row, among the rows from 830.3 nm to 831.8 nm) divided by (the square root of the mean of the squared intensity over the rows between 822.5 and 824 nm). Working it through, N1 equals -0.19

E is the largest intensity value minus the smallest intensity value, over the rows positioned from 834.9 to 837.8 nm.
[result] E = 8.7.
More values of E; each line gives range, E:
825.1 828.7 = 10.4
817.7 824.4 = 11.6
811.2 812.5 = 7.7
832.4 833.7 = 4.7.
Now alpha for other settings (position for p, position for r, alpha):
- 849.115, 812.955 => 0.0637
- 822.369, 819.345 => 0.0589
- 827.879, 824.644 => 0.0603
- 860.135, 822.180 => 0.0641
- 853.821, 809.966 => 0.0623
